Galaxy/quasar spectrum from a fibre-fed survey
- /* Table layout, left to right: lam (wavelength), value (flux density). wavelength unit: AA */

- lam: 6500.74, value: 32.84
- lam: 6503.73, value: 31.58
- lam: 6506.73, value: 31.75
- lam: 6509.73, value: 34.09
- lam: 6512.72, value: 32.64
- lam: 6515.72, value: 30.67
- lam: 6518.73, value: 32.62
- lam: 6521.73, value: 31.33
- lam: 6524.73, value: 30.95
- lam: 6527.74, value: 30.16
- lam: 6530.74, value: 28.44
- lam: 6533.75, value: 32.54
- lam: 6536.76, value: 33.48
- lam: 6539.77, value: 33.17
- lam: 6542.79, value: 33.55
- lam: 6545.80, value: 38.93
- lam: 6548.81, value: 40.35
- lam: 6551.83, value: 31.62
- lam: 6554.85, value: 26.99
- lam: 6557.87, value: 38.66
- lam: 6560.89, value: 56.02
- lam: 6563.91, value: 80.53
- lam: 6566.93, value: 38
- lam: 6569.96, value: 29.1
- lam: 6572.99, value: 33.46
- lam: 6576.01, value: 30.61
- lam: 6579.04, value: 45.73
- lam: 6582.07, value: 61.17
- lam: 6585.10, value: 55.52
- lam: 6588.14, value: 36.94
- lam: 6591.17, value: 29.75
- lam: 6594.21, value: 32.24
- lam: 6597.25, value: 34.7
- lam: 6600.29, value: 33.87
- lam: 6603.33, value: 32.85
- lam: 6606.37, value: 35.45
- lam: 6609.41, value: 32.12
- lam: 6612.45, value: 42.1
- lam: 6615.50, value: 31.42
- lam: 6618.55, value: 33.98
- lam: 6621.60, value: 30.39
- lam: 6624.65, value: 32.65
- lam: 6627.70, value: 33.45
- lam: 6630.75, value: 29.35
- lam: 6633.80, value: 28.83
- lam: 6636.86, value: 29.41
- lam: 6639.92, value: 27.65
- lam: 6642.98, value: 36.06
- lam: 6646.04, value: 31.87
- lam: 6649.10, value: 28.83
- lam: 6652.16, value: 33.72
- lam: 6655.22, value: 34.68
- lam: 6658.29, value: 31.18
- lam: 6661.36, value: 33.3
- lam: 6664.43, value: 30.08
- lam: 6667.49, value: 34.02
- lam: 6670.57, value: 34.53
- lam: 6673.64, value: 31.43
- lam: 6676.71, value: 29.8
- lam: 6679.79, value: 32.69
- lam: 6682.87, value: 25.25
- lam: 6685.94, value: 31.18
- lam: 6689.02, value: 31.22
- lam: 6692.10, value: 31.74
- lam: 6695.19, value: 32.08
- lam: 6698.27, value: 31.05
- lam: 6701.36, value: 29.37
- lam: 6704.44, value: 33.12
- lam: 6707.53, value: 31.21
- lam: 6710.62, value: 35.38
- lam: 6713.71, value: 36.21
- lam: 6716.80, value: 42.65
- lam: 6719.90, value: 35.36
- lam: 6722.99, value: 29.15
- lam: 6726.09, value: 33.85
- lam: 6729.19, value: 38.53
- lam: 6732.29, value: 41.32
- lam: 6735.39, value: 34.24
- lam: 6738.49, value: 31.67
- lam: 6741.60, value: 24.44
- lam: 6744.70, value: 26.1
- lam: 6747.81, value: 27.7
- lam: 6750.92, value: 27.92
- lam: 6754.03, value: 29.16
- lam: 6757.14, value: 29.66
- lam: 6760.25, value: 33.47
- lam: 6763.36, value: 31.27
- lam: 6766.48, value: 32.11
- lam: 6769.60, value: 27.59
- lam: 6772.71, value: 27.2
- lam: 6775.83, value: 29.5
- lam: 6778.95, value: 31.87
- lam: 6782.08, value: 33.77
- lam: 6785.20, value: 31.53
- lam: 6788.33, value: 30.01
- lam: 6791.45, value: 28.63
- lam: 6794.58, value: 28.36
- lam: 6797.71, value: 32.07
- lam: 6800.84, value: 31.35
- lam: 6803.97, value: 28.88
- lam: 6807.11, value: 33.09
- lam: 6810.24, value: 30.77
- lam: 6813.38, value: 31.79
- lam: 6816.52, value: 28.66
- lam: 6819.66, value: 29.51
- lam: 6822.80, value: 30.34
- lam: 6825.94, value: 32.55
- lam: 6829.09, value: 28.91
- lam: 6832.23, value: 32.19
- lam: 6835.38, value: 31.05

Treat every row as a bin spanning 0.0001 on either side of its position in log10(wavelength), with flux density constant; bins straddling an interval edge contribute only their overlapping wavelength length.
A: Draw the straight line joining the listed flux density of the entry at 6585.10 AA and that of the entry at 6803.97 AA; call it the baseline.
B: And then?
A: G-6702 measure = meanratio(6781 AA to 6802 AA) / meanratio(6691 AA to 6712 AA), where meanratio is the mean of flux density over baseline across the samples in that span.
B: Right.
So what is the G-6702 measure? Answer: 1.31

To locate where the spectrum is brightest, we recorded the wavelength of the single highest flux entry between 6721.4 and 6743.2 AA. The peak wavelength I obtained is 6732.29 AA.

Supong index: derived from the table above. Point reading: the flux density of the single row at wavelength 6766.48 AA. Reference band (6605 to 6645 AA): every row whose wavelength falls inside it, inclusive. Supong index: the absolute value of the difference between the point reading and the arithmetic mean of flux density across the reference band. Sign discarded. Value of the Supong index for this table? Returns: 0.4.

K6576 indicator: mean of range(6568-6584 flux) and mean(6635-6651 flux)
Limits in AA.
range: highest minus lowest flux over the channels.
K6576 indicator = 31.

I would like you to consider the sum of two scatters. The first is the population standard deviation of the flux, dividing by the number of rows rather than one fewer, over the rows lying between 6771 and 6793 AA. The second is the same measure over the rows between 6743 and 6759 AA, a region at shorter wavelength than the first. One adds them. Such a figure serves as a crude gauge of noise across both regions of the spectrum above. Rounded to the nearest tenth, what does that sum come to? 3.3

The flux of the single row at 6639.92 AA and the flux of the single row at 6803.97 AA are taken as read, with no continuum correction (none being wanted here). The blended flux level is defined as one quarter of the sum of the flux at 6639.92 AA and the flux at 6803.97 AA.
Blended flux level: 14.1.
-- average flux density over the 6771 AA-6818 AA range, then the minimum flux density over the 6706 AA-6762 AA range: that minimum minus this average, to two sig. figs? -6.1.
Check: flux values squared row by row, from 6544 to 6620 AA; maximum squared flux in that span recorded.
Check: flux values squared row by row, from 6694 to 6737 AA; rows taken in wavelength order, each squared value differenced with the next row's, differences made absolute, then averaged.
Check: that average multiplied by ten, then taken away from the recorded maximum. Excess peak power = 3615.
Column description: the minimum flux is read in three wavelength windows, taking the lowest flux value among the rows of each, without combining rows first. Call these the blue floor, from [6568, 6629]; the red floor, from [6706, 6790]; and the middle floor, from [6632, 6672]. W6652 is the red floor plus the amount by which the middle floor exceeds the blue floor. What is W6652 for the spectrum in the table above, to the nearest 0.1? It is 23.0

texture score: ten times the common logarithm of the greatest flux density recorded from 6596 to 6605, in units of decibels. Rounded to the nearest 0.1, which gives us 15.4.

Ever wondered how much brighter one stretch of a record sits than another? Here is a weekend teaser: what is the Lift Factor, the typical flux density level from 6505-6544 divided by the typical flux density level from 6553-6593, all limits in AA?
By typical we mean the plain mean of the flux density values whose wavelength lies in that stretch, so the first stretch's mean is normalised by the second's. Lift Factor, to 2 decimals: 0.74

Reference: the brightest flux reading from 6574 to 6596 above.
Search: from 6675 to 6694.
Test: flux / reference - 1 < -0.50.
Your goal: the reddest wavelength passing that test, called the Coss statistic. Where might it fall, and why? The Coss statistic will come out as 6682.87 AA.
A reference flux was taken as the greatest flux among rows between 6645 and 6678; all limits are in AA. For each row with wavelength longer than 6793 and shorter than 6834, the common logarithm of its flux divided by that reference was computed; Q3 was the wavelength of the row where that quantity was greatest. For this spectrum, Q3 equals 6807.11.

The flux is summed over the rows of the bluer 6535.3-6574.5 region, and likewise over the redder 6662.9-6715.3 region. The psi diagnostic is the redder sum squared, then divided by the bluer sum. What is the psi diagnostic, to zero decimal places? 568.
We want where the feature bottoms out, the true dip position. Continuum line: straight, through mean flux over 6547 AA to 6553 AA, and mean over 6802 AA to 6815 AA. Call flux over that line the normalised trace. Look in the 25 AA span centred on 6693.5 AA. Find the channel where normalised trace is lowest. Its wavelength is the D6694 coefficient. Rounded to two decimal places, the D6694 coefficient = 6682.87 AA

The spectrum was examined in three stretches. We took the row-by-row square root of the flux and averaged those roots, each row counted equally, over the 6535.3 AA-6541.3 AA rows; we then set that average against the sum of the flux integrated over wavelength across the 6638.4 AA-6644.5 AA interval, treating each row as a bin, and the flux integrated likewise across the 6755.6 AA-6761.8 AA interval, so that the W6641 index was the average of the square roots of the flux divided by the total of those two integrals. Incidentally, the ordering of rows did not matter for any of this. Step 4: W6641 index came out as 0.0148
